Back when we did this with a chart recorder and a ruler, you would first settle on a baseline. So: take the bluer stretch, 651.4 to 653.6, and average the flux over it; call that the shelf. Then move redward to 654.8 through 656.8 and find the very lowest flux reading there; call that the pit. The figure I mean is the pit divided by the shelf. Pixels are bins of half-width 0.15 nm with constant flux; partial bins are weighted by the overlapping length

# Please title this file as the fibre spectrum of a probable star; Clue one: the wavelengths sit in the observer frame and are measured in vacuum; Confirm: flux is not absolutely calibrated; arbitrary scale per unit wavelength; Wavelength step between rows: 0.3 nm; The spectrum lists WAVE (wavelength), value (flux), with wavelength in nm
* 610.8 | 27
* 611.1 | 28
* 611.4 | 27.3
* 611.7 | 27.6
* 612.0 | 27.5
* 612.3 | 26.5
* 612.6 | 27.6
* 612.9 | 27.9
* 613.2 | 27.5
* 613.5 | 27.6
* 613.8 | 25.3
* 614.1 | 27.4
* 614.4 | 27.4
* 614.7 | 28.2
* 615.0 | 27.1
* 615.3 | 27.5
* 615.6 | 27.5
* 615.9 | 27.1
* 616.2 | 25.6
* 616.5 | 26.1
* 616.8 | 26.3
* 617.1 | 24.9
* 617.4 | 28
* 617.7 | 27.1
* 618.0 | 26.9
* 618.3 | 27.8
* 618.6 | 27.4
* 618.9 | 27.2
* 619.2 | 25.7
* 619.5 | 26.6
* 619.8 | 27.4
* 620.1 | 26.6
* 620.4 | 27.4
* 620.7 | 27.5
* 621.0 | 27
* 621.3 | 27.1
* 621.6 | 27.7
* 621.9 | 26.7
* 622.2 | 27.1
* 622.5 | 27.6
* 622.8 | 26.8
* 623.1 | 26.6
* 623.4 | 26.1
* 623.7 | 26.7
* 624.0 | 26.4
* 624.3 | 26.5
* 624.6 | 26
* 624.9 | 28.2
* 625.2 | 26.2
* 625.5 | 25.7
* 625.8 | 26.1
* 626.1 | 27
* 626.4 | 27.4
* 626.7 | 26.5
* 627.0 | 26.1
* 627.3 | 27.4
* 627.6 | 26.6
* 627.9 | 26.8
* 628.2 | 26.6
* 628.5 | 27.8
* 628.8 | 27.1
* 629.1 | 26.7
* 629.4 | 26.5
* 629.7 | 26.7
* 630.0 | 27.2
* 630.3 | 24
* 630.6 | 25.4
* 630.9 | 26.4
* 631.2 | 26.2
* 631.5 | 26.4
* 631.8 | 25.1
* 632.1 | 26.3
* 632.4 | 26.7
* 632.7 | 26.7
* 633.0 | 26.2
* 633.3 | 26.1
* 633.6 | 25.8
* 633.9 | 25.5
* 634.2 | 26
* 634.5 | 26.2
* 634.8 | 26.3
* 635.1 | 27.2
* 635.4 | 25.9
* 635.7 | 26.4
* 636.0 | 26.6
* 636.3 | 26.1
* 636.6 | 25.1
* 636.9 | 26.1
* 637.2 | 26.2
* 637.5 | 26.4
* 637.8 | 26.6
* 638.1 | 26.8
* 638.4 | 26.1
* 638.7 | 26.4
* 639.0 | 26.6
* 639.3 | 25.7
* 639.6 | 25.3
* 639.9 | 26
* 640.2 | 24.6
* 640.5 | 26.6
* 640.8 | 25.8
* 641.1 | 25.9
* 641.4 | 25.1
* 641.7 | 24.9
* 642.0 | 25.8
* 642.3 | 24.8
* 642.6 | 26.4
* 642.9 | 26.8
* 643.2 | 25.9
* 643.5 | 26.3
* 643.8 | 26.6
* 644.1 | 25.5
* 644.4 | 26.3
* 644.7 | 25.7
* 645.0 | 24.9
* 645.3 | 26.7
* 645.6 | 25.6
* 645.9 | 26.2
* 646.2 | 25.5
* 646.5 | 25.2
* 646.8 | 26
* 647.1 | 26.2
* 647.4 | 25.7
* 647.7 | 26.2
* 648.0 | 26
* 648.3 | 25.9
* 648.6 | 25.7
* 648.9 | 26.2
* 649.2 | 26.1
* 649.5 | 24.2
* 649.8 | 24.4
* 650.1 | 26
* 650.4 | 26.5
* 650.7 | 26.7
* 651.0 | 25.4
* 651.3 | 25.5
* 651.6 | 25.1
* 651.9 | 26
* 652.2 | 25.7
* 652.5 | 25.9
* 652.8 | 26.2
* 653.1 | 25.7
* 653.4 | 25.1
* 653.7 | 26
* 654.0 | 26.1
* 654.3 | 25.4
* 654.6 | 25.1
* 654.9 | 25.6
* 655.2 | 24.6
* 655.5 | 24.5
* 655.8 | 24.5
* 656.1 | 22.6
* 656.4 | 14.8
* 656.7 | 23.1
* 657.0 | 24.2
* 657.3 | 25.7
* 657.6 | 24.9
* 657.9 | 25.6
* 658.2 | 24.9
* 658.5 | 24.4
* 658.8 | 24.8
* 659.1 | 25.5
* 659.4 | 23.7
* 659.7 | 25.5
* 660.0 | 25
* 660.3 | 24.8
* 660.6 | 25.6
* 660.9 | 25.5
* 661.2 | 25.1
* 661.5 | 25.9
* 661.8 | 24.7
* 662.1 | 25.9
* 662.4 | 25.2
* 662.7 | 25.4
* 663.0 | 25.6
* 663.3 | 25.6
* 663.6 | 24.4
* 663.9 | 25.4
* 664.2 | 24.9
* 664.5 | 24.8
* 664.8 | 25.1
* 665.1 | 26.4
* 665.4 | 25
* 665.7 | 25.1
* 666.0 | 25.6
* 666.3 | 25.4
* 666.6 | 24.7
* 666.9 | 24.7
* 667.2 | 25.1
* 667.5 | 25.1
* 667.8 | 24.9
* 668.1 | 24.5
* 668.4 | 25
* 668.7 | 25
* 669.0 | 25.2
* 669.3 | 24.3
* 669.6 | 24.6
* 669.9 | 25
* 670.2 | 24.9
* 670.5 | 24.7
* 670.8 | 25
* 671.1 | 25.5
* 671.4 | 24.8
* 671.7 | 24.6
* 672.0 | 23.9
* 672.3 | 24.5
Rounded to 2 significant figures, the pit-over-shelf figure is 0.58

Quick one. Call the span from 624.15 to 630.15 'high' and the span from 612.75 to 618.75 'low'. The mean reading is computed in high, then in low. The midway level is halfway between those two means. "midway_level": 26.9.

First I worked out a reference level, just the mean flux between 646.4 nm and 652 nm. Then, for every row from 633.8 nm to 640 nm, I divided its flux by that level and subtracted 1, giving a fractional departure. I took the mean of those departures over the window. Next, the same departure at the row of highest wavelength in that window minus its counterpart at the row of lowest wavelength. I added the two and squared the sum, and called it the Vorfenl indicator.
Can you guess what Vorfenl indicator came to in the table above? 0.0013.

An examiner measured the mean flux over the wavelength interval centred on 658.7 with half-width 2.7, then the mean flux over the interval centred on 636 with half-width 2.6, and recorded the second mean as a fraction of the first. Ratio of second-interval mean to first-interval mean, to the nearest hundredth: 1.08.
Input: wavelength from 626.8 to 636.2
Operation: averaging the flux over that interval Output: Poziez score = 26.35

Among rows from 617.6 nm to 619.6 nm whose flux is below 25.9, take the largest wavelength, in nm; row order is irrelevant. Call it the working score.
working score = 619.2 nm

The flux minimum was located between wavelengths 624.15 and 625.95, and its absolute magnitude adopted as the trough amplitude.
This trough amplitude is 25.7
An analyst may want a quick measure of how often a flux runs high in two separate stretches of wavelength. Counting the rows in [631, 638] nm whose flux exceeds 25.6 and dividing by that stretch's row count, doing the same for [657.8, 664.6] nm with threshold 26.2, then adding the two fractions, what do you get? 0.87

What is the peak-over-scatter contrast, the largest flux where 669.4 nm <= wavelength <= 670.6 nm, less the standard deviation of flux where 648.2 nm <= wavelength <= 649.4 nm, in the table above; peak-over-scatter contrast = 24.8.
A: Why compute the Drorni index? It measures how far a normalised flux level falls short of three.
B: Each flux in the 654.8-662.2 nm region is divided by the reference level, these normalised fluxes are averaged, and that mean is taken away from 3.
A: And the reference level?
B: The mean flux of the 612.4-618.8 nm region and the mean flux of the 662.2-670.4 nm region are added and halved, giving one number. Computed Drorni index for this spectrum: 2.06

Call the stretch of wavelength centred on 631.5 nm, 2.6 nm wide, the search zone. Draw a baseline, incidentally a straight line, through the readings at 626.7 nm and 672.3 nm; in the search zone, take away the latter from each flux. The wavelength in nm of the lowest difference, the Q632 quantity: 630.3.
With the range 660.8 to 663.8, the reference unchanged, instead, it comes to 663.6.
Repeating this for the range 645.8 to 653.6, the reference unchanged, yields 649.5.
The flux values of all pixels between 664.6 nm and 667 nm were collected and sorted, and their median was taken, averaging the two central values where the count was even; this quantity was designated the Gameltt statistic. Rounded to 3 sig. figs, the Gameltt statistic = 25.1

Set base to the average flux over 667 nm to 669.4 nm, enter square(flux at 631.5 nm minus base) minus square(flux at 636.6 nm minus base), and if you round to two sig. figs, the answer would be 2.2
